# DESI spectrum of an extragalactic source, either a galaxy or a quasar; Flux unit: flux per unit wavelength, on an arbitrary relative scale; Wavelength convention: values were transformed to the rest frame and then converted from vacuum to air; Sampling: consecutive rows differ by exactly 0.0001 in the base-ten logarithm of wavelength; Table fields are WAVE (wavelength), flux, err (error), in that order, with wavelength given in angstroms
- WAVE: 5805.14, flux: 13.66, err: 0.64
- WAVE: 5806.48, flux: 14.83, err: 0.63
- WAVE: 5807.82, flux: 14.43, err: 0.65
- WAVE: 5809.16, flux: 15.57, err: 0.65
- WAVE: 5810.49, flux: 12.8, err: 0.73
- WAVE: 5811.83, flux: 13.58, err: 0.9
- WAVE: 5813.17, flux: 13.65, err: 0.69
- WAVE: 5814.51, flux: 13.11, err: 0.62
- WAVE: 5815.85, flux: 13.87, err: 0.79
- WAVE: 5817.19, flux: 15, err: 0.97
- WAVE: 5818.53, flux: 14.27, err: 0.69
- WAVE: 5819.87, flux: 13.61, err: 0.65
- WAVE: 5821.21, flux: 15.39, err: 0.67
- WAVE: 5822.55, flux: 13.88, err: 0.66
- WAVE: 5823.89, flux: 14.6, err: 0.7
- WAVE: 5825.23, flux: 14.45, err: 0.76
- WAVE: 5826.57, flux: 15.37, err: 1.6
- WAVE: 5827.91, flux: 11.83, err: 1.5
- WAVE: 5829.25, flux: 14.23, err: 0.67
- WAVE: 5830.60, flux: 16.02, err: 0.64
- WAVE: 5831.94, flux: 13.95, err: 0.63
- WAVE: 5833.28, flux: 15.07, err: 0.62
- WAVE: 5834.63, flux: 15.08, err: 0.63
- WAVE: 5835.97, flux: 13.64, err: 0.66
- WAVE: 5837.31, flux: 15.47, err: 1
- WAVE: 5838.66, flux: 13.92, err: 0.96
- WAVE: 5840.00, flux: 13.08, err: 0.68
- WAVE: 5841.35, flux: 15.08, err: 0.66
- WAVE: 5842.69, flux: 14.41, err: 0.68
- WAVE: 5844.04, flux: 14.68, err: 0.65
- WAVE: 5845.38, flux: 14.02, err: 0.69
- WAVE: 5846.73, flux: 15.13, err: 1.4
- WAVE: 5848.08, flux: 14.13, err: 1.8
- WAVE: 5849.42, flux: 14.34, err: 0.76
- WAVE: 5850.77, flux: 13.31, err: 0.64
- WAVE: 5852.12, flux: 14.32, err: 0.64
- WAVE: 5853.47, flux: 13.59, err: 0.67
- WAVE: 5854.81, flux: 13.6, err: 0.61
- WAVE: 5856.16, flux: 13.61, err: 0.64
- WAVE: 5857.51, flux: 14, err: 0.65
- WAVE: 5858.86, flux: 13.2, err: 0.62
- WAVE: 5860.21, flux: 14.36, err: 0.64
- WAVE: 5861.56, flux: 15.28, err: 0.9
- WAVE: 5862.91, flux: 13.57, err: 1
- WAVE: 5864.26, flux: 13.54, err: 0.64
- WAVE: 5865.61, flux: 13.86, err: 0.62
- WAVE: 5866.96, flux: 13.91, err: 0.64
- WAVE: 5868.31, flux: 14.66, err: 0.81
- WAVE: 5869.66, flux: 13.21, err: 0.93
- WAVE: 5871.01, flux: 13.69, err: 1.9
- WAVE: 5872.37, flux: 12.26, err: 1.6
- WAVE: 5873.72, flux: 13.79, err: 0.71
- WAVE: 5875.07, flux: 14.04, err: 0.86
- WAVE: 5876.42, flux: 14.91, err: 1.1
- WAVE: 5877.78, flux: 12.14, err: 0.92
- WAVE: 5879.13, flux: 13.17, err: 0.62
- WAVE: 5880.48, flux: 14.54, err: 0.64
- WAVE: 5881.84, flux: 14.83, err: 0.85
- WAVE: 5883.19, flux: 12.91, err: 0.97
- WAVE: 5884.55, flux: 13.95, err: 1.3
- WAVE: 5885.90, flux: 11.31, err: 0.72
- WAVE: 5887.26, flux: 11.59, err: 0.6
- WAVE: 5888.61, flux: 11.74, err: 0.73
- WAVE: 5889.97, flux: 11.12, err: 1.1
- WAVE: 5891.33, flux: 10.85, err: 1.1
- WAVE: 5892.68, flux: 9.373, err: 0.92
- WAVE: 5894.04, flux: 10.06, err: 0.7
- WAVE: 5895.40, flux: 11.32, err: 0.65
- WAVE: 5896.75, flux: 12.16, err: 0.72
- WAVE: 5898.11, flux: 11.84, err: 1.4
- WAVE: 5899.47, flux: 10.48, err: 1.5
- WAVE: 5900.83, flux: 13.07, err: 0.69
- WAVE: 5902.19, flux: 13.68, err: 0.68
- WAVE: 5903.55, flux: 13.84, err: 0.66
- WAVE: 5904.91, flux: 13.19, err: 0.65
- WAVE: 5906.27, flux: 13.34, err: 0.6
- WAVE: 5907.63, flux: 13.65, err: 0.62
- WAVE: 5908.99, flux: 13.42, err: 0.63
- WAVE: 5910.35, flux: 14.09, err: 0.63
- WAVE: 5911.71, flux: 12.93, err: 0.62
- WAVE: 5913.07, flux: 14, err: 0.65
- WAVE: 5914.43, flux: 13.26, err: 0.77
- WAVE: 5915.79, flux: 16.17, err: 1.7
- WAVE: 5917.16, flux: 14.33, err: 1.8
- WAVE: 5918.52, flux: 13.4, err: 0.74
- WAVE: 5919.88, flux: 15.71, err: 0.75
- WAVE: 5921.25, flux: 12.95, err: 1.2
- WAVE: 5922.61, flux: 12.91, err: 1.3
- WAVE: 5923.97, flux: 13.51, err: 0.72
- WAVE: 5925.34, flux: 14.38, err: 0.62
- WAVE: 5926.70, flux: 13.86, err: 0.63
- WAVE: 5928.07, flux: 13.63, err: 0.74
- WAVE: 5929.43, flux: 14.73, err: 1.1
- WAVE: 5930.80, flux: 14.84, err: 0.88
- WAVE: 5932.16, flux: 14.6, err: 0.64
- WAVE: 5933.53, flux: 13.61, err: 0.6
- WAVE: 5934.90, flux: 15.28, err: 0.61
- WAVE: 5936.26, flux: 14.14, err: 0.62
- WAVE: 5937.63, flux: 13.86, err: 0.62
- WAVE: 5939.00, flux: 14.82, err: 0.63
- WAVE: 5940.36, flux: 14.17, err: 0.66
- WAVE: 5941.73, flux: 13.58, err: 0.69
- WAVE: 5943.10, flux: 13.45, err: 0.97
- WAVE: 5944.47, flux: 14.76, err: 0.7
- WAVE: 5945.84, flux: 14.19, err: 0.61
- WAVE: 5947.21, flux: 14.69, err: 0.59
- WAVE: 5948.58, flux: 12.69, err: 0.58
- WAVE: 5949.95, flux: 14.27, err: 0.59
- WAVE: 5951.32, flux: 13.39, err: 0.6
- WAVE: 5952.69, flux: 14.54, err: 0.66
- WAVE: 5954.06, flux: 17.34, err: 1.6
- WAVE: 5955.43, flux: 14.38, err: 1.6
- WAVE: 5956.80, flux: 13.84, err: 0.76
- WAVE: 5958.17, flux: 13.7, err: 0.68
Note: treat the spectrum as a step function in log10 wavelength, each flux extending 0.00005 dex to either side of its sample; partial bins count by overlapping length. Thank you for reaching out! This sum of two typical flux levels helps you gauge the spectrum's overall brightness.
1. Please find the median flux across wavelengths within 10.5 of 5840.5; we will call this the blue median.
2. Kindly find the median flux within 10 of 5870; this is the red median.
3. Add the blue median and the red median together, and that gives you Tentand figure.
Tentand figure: 28.2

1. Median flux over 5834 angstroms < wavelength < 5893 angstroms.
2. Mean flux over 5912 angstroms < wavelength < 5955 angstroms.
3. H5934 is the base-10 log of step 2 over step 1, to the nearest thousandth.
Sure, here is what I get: 0.012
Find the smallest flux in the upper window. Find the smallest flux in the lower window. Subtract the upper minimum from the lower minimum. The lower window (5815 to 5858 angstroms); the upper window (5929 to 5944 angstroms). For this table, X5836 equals -1.6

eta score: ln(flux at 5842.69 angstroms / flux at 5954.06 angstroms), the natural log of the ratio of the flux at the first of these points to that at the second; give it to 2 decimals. -0.19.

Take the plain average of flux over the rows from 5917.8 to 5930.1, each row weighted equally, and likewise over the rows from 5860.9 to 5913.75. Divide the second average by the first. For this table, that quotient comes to 0.93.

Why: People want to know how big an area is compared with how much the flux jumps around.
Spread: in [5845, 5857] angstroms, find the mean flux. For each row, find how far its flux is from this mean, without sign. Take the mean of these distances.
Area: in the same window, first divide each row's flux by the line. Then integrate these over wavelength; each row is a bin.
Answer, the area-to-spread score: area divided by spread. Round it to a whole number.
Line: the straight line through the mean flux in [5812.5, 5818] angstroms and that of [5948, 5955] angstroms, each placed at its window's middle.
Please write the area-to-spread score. 28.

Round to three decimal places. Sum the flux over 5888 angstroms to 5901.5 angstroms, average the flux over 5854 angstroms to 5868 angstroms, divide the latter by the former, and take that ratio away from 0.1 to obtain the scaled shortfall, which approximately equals -0.024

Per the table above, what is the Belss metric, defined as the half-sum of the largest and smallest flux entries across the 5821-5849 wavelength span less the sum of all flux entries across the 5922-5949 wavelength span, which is -268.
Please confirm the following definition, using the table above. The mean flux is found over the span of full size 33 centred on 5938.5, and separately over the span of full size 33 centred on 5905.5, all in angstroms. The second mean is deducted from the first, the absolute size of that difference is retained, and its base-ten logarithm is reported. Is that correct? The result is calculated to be 0.14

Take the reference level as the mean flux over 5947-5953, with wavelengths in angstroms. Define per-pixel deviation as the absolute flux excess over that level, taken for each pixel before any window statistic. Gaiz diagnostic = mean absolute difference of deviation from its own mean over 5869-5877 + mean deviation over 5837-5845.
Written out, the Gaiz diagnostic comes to 1.3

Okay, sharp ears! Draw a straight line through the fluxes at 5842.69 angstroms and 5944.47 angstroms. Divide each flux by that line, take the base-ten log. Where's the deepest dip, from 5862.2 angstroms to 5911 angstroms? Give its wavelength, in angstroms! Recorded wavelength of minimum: 5892.68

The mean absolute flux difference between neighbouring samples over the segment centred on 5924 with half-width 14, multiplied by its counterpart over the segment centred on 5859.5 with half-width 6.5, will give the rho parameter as 0.64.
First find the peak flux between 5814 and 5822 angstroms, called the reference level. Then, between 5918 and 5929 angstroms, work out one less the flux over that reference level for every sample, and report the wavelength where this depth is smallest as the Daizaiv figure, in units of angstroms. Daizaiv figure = 5919.88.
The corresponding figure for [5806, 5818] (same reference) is 5809.16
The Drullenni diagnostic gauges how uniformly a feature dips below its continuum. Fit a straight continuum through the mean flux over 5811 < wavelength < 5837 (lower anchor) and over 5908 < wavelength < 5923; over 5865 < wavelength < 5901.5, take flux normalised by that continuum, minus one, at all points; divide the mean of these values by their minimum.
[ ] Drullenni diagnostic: 0.31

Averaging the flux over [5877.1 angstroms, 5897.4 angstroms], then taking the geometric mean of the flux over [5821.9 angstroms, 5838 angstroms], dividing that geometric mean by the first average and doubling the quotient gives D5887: 2.39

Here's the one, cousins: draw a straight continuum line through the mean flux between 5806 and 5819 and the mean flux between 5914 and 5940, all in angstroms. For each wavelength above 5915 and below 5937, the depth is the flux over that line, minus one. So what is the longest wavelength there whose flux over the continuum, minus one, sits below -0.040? 5933.53 angstroms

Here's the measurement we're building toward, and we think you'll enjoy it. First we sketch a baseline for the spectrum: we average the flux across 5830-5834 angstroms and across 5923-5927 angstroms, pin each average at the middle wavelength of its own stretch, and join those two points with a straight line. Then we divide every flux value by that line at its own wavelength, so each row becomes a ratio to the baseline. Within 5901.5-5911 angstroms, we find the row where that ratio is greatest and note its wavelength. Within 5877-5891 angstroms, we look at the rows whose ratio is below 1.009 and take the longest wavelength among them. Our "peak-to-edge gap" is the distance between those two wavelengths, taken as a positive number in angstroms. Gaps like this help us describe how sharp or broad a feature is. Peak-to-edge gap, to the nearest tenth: 20.4 angstroms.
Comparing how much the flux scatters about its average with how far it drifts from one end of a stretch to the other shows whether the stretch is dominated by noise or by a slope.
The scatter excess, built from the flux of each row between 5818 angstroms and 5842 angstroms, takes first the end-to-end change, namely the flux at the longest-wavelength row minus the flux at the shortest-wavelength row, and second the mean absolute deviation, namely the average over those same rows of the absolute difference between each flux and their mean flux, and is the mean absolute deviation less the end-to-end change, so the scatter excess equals 0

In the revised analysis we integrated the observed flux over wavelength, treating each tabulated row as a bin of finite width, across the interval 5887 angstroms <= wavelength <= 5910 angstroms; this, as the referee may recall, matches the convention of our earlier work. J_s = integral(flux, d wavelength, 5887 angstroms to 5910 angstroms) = 278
